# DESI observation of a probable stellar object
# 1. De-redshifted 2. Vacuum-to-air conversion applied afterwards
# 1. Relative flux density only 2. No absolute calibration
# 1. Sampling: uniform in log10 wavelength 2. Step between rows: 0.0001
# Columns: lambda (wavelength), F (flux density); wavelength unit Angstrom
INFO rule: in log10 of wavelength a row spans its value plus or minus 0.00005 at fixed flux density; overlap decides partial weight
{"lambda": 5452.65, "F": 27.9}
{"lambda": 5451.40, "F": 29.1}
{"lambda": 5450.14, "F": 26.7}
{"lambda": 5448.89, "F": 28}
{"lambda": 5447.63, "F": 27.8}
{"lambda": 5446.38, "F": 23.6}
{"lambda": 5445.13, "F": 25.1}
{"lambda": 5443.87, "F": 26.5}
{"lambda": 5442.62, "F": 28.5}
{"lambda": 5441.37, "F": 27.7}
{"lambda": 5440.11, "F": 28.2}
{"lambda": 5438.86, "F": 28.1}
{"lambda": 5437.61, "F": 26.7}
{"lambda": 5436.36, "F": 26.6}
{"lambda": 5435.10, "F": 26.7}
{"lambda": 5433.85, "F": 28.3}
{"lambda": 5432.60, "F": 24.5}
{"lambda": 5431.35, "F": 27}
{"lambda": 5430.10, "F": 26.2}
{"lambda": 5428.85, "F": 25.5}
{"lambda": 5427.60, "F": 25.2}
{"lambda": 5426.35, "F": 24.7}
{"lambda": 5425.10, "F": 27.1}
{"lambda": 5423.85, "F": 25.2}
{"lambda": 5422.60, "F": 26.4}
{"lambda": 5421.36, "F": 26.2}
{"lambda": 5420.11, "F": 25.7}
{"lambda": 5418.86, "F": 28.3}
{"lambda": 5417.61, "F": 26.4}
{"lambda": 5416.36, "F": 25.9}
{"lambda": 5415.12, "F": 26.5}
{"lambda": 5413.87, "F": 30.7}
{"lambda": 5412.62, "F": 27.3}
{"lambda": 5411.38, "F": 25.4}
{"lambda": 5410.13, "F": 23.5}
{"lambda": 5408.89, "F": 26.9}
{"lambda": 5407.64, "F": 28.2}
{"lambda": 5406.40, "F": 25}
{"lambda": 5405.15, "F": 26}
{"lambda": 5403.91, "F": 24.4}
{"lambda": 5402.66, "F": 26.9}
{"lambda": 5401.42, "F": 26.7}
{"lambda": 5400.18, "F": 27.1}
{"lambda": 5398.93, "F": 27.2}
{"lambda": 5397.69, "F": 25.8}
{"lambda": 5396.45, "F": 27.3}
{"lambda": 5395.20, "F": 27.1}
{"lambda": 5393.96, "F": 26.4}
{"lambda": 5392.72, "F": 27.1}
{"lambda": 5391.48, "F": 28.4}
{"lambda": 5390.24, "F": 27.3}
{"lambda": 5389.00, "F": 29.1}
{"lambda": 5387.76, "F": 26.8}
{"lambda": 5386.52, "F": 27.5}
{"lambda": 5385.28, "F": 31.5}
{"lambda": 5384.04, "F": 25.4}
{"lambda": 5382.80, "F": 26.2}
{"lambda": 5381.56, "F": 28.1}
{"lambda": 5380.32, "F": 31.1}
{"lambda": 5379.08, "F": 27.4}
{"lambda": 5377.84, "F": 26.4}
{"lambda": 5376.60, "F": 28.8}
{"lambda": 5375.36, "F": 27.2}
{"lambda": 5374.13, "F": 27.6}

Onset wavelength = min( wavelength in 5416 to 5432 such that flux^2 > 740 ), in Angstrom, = 5418.86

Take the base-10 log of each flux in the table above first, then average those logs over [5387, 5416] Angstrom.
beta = 1.43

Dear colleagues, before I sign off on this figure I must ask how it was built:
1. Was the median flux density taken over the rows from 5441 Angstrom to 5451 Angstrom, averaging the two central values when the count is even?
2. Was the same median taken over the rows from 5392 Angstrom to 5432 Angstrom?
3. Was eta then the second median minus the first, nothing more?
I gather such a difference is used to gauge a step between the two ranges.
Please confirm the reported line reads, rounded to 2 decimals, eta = -0.80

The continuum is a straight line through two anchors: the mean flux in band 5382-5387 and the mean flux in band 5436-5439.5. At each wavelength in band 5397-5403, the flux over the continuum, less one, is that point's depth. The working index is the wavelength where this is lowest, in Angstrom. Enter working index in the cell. 5397.69 Angstrom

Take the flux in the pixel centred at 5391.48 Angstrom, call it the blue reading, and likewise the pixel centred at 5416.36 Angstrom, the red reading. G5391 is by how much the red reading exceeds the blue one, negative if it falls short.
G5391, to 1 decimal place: -2.5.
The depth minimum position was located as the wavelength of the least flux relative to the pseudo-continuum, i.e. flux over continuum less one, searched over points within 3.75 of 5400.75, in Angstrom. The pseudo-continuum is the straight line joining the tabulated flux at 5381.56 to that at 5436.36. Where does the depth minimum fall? 5403.91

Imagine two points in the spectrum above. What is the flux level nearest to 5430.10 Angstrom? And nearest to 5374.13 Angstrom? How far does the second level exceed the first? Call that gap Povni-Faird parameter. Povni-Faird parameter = 1.4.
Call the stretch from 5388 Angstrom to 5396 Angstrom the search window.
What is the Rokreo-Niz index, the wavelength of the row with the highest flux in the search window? 5389.00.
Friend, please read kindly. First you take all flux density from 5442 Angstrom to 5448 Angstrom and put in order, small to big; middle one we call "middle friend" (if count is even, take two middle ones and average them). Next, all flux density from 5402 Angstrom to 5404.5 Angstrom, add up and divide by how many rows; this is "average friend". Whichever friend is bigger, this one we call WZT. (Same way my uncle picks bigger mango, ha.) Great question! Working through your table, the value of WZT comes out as 26.5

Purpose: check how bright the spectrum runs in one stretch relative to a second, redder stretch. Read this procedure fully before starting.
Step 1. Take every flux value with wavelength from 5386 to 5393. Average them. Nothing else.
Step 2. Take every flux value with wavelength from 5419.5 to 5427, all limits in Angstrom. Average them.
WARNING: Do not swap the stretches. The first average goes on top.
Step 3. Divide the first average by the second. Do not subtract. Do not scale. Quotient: 1.07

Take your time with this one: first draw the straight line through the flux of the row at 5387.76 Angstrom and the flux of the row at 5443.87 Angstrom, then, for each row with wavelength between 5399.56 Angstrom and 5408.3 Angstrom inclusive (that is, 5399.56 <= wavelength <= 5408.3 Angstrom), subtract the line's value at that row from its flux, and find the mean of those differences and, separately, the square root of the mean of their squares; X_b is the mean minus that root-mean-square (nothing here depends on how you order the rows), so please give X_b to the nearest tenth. -1.6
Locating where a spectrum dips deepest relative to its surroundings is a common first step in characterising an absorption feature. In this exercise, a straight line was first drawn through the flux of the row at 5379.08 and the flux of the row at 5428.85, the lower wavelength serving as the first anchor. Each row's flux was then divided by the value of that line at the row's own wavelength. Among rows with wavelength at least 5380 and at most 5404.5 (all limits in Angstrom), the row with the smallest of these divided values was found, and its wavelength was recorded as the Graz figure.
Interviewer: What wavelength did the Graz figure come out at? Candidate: 5403.91 Angstrom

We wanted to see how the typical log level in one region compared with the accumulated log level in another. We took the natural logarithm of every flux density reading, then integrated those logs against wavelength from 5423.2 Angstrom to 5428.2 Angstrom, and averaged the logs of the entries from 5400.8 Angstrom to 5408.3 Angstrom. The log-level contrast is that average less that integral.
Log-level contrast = -13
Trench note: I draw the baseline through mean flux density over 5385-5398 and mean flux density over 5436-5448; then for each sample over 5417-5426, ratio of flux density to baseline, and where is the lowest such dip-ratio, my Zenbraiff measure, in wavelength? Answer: 5423.85 Angstrom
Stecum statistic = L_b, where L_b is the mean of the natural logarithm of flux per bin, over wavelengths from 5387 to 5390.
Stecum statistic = 3.33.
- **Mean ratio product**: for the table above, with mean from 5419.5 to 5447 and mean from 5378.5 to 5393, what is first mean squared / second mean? 24.8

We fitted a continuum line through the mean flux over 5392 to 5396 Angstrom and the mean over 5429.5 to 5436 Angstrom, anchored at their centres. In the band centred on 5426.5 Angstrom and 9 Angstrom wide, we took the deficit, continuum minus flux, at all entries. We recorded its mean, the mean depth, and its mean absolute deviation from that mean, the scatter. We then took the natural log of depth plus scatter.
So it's 0.4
